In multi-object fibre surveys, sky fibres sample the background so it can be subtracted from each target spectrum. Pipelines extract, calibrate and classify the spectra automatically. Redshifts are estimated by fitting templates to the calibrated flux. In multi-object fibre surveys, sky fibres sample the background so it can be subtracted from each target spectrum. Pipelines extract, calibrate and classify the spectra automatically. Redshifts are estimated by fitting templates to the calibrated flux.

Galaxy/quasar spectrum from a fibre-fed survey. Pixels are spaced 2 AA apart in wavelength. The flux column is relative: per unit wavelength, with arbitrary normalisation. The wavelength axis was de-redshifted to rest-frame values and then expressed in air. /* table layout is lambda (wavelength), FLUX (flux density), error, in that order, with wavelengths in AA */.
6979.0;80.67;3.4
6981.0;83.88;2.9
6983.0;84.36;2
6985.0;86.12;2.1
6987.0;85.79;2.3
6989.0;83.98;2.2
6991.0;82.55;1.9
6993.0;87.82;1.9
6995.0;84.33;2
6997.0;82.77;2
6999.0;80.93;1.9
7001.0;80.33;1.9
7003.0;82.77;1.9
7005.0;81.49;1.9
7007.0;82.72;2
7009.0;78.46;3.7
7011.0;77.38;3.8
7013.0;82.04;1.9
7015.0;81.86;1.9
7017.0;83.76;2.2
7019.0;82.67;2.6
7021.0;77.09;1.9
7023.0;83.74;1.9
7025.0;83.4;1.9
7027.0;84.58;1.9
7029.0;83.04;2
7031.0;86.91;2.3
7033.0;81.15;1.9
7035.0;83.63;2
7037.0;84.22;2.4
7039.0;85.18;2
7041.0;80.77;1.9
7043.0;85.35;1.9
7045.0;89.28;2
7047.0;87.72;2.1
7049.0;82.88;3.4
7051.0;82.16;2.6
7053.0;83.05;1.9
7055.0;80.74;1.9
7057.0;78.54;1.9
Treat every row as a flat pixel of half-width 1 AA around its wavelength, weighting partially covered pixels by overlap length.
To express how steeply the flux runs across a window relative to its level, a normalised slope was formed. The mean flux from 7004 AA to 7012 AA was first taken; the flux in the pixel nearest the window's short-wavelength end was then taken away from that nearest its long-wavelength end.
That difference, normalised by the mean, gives -0.05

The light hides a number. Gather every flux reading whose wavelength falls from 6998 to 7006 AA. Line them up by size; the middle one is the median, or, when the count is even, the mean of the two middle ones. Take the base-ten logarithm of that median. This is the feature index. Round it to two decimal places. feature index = 1.91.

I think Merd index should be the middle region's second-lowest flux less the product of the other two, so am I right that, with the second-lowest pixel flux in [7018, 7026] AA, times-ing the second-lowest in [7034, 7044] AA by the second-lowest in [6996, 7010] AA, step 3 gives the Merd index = -6635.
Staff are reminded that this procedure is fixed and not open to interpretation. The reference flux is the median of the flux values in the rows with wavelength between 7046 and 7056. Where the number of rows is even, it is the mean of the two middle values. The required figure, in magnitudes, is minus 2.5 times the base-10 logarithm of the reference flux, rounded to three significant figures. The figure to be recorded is -4.80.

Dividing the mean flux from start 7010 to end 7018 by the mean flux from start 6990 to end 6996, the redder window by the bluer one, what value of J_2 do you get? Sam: 0.96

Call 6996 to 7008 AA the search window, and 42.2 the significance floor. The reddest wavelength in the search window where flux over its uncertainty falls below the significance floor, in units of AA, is 7007.0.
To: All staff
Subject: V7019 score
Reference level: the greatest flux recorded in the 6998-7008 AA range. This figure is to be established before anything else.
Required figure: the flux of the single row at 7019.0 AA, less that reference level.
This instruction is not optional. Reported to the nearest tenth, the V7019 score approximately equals -0.1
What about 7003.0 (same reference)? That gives 0.0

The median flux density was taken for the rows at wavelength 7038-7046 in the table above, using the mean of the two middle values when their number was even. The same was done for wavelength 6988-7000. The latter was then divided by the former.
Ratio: 0.98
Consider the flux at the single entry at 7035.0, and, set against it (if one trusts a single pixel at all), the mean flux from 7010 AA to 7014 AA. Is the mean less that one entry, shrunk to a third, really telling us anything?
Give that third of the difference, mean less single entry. -1.3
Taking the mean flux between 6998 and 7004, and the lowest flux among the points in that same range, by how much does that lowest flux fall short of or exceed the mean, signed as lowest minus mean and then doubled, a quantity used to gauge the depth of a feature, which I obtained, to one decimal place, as -2.0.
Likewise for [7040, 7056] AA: -6.5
